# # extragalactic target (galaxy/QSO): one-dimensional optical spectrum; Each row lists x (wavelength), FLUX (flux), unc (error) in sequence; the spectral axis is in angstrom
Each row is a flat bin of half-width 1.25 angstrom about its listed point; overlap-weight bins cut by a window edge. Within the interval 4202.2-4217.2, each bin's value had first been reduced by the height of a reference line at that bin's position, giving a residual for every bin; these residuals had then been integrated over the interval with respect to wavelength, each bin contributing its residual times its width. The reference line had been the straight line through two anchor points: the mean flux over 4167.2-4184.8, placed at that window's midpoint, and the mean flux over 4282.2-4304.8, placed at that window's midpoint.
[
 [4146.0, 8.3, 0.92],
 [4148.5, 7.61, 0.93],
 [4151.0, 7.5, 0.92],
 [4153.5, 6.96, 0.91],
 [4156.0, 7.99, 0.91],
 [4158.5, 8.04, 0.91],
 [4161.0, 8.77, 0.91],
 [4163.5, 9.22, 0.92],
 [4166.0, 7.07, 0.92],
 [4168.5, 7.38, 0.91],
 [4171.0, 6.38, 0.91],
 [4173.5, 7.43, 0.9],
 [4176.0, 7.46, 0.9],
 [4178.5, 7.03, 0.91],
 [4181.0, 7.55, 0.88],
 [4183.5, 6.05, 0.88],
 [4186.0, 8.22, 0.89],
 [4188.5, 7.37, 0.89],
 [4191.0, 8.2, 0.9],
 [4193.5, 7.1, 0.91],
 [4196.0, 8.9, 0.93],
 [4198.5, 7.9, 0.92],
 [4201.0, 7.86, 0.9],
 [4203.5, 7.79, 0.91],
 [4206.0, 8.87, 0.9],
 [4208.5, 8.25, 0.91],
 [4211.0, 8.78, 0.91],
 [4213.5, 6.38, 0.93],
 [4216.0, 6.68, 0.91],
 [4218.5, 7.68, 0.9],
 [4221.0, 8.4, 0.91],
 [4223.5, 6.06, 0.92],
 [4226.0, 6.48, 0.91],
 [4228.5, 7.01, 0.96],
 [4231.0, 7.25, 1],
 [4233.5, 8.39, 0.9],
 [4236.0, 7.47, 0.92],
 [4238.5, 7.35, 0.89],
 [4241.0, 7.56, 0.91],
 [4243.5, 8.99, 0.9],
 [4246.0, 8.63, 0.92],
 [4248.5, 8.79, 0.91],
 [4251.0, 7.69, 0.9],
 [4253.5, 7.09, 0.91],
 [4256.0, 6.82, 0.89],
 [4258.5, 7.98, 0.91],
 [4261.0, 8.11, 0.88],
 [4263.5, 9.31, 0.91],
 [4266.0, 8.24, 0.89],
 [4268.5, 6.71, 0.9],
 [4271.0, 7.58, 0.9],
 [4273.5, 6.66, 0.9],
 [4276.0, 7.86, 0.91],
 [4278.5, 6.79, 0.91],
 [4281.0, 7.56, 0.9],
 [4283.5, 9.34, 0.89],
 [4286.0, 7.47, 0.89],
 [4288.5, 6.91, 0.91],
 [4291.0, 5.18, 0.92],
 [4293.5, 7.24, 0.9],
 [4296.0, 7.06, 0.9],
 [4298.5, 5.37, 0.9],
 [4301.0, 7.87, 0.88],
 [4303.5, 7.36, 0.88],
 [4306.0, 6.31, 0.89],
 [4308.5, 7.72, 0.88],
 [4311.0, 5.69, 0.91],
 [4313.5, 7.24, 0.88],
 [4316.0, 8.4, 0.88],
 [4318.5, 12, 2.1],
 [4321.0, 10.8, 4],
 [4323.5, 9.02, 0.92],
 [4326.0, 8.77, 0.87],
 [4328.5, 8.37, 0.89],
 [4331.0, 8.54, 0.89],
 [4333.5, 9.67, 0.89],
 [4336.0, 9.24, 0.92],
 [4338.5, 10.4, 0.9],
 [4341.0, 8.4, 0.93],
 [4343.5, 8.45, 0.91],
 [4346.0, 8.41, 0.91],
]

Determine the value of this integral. 11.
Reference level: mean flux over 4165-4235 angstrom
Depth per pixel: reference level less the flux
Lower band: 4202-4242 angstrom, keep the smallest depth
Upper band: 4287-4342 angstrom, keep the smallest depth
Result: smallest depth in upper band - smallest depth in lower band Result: -3.13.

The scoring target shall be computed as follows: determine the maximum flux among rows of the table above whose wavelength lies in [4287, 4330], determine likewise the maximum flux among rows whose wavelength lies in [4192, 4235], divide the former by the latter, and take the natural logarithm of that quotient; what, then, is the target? 0.30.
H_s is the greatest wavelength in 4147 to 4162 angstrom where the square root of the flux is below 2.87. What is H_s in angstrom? 4158.5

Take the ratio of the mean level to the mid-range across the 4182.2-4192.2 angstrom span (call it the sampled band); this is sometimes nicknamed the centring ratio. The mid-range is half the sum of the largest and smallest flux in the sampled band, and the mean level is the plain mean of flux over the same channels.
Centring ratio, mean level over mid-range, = 1.05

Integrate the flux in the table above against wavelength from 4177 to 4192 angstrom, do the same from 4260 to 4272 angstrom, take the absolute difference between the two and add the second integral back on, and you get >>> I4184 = 111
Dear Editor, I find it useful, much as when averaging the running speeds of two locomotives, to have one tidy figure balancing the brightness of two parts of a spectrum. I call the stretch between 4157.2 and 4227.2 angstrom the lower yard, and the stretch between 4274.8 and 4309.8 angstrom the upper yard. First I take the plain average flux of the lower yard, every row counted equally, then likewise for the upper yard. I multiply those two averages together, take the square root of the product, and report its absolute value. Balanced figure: 7.38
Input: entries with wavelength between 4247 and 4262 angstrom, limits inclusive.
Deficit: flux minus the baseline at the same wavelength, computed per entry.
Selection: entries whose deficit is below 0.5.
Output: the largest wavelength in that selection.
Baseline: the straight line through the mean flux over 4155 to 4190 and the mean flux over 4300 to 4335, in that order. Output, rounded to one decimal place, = 4261.0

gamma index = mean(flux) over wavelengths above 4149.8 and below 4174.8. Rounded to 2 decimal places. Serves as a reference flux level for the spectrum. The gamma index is 7.67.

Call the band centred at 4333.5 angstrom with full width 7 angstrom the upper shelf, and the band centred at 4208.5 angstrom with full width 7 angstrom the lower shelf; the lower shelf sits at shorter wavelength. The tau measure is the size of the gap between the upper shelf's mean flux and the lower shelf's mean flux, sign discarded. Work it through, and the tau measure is 0.5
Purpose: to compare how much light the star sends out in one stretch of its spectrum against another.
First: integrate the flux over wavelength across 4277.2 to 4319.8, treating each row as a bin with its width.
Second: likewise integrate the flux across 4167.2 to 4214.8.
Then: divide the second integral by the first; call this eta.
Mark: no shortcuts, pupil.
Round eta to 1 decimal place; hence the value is 1.2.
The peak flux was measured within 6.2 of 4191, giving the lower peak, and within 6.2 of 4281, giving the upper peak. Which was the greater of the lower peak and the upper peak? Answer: 9.3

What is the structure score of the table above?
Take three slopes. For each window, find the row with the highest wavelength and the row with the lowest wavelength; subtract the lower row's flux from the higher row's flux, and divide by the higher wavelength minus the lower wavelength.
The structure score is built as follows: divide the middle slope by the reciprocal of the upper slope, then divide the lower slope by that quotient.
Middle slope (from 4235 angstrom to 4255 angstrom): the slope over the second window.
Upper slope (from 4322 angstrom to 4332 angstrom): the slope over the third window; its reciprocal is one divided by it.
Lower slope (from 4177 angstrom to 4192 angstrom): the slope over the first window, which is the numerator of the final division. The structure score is 67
